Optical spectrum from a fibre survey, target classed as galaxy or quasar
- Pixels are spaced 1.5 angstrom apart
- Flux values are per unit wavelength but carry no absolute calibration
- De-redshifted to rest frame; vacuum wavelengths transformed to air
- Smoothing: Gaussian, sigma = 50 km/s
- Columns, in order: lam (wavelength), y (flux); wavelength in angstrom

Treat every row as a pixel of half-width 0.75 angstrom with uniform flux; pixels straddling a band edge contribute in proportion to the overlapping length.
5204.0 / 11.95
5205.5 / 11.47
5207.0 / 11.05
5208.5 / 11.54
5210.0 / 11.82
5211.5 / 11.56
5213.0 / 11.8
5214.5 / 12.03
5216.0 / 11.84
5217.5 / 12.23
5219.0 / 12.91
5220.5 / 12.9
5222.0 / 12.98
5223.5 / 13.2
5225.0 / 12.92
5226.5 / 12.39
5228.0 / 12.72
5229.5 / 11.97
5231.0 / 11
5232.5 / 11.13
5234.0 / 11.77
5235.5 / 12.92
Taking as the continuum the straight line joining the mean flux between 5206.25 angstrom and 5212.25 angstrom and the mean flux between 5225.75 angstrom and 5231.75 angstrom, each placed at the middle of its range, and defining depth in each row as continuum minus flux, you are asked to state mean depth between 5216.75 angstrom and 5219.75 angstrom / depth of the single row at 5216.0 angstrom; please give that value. 5.1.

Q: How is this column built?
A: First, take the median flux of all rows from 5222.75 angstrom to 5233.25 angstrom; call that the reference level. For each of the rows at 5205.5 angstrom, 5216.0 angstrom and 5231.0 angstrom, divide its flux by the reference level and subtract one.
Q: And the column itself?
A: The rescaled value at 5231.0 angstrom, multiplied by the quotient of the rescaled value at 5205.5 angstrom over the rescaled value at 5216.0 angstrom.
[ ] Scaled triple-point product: -0.19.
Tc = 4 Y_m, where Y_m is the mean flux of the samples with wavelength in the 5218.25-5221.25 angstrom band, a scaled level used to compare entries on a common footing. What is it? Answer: 51.6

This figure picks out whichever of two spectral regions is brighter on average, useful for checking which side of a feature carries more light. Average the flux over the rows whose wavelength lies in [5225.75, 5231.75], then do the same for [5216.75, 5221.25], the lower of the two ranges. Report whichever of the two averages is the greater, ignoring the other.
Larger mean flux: 12.7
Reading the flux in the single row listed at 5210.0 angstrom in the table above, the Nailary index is 11.82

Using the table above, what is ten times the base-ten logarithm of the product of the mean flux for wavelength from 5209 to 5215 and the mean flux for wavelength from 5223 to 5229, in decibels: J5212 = 21.8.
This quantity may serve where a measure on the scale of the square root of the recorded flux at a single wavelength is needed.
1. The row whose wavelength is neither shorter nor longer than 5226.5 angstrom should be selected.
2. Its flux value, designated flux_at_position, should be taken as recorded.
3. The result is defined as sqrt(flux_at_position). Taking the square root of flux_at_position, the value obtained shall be 3.52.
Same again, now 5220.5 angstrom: 3.59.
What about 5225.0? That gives 3.59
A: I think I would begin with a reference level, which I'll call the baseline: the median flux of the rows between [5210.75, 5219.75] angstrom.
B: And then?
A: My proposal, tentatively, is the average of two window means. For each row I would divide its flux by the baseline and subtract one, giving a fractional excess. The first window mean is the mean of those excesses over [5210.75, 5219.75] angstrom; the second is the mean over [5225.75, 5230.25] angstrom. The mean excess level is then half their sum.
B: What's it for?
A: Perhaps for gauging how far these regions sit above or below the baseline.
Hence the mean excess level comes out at 0.023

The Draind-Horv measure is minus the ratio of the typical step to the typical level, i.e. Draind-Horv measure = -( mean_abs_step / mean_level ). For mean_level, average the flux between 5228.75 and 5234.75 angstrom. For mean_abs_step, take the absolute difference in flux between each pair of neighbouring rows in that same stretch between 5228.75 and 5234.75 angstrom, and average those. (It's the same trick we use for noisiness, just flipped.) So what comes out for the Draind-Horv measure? -0.051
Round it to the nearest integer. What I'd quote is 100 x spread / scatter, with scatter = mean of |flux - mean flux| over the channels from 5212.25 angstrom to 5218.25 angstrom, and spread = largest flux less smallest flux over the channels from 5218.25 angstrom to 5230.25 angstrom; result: 794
